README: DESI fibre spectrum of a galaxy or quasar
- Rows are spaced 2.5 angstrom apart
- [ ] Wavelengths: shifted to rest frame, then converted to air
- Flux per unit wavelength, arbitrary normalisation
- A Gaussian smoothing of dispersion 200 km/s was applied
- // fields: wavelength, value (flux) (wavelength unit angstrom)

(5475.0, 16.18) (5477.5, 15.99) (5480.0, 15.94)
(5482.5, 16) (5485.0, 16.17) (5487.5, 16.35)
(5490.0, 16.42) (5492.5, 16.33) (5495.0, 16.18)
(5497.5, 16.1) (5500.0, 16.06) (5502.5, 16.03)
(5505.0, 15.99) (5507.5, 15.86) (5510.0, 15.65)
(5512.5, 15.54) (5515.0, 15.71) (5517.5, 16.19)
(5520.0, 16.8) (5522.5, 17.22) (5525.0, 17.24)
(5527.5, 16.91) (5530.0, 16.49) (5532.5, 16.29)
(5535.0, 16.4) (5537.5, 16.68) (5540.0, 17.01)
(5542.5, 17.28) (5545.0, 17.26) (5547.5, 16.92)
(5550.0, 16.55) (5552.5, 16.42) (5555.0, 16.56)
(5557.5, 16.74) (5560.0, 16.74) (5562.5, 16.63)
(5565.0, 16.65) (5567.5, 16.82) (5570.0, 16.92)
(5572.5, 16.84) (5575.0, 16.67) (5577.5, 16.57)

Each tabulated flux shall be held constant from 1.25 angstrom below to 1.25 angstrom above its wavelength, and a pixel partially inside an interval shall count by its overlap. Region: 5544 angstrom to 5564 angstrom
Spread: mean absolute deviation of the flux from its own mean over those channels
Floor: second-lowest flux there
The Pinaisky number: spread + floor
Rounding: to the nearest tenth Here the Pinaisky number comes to 16.7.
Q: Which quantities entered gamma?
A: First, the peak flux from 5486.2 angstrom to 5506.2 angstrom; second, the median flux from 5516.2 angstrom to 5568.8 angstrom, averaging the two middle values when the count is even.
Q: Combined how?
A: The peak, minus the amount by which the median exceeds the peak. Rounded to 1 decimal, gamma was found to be 16.1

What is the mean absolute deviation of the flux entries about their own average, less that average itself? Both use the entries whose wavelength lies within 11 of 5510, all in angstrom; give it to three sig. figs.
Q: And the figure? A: -15.7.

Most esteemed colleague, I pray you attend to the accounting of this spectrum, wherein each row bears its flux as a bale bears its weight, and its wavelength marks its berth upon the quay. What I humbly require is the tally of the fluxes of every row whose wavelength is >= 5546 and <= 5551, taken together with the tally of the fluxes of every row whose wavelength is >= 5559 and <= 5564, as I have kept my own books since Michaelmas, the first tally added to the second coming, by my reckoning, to 66.8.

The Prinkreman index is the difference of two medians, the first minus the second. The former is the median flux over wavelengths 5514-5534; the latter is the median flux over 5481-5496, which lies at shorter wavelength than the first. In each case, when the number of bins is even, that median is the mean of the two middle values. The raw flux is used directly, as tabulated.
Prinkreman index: 0.39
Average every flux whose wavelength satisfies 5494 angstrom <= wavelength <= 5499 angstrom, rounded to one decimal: 16.1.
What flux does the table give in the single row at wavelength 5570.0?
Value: 16.92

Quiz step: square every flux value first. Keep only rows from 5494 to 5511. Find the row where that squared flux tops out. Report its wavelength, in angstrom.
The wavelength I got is 5495.0 angstrom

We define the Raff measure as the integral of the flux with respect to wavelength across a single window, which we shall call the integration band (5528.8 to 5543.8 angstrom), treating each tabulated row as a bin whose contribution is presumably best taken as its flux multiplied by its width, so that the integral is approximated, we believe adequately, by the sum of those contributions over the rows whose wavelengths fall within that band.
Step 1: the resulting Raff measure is 250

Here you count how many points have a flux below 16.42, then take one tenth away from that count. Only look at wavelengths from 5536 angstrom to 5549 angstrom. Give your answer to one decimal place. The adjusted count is -0.1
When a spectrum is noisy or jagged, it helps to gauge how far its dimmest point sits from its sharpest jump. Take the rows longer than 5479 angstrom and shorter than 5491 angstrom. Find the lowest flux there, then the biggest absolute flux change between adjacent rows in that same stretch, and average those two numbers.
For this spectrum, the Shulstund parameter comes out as 8.06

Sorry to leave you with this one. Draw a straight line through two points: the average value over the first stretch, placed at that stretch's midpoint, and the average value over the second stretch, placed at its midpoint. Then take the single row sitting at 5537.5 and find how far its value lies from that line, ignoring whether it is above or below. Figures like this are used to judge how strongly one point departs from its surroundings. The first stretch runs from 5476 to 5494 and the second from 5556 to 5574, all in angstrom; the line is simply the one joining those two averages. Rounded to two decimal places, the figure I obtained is 0.12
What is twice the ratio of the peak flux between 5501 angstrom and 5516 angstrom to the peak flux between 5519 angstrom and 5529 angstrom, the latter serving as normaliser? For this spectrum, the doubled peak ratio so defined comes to 1.86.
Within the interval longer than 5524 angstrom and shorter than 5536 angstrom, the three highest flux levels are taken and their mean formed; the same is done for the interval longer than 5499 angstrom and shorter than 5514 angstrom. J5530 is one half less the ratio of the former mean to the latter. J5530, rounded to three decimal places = -0.553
